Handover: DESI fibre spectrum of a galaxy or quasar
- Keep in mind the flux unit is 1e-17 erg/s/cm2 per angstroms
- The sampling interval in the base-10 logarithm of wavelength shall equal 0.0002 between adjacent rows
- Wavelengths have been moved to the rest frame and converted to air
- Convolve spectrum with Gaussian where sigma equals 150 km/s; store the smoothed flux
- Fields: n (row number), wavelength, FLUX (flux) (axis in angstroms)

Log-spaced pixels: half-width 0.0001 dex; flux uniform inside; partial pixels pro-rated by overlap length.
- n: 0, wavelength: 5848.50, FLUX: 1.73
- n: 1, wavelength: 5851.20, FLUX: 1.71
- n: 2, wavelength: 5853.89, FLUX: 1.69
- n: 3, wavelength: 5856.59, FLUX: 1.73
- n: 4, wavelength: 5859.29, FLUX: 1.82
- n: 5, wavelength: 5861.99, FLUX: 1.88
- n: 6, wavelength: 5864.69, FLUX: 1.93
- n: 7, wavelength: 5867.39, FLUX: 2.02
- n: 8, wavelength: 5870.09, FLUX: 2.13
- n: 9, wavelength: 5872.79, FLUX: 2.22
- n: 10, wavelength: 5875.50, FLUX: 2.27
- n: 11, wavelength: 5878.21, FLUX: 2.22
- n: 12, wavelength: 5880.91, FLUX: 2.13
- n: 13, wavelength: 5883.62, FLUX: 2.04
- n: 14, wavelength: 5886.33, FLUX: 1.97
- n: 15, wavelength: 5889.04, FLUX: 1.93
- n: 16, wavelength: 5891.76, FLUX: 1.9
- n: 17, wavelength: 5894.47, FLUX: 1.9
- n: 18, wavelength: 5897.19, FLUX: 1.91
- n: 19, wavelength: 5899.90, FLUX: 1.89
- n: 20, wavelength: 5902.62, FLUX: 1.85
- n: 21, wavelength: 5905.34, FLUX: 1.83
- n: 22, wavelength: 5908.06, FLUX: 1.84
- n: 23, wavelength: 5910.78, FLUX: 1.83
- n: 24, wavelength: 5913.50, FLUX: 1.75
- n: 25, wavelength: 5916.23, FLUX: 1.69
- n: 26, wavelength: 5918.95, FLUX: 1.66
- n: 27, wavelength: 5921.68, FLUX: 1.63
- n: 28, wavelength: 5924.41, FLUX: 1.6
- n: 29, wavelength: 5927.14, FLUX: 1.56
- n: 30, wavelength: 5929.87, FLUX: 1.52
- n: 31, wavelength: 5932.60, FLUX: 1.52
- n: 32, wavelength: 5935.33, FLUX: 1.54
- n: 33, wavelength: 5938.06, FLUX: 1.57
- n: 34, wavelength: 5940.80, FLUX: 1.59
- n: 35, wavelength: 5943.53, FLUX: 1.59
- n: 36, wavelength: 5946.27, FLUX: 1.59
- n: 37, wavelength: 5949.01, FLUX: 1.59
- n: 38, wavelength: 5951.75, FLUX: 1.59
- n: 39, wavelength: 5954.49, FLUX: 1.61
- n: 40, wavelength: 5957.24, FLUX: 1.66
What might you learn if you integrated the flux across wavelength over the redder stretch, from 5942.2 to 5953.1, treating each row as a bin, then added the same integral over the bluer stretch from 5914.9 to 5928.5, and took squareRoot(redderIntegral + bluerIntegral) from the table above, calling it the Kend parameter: 6.3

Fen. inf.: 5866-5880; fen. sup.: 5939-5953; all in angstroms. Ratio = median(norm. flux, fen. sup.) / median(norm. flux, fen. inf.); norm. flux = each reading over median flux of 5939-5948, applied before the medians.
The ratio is 0.72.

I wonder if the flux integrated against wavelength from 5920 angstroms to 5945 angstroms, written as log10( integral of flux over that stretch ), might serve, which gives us 1.59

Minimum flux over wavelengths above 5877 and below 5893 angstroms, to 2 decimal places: 1.90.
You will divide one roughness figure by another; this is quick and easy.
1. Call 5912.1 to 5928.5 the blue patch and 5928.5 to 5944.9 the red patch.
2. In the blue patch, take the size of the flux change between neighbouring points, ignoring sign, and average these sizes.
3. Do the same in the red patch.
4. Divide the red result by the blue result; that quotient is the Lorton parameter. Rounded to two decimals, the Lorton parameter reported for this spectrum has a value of 0.37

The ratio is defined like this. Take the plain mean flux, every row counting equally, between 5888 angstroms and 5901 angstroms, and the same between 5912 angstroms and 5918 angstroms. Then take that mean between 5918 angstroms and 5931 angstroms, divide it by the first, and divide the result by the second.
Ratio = 0.486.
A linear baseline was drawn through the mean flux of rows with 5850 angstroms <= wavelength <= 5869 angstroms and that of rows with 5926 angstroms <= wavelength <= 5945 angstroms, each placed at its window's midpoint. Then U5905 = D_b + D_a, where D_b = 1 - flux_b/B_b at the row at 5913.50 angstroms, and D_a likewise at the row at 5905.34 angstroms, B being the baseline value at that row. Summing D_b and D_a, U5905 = -0.17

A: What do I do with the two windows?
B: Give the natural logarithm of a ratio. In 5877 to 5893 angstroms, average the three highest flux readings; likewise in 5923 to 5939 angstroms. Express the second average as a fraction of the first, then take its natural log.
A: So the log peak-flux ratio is -0.30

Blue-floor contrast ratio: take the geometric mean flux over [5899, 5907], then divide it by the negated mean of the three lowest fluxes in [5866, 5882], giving -0.89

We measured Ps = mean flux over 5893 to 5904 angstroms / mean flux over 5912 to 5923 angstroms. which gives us 1.12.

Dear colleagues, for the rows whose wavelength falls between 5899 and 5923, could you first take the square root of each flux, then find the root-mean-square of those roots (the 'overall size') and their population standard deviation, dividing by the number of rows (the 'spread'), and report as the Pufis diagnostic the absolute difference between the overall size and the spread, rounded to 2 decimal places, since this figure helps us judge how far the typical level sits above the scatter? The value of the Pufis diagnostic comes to 1.30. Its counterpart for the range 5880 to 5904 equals 1.37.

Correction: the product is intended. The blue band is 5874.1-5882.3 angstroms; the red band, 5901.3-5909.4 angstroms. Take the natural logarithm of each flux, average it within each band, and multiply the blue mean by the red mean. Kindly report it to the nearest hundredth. 0.48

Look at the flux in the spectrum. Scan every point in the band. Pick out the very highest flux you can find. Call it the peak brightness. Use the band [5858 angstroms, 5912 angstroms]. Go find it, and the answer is 2.27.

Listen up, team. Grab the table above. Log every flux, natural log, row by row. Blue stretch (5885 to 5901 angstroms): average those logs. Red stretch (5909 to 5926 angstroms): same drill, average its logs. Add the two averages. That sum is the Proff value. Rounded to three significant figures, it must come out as 1.18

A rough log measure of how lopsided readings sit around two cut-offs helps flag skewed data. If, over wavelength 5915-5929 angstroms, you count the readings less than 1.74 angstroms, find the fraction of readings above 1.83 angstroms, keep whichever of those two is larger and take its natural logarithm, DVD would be 1.6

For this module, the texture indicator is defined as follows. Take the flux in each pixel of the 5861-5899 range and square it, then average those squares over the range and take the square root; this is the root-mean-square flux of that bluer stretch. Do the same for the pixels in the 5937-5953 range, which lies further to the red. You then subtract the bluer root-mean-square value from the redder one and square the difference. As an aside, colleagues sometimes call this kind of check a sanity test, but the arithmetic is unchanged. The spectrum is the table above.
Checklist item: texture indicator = 0.20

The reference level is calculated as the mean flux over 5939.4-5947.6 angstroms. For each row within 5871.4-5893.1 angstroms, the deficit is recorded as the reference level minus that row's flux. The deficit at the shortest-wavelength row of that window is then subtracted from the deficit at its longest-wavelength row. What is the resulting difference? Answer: 0.32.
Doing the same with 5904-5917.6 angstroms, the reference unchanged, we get 0.14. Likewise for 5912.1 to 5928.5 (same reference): 0.19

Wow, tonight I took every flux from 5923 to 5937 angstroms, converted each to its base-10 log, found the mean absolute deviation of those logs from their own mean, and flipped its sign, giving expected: -0.0071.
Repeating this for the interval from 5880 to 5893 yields -0.0157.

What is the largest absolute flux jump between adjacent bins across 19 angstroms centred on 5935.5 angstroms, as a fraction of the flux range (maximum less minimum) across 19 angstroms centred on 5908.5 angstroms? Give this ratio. 0.20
